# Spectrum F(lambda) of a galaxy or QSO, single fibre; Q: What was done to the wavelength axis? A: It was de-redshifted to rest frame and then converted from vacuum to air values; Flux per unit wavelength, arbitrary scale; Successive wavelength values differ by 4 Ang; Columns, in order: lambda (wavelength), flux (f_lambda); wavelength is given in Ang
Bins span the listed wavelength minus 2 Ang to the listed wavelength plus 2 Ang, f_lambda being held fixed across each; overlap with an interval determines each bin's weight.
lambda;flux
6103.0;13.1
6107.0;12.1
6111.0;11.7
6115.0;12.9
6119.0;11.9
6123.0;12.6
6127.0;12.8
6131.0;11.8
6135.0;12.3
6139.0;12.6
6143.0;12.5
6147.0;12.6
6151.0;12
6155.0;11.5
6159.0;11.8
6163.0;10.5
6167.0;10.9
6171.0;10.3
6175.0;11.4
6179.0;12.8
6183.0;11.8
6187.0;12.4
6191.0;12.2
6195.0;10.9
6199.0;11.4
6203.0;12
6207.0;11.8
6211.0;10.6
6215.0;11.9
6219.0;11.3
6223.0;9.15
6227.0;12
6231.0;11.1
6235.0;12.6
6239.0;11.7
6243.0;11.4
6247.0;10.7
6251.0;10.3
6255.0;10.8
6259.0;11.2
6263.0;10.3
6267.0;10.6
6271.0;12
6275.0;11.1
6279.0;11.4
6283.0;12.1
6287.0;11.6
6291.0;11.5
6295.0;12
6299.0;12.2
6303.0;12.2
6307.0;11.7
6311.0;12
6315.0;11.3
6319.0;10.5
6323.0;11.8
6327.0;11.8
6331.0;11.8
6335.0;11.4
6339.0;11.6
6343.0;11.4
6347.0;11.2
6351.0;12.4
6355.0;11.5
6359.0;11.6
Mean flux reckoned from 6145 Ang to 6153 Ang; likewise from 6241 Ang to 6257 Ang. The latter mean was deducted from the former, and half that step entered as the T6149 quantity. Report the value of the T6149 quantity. 0.75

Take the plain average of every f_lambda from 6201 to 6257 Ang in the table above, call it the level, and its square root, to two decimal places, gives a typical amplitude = 3.35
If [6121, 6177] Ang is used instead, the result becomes 3.44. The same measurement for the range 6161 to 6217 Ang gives 3.39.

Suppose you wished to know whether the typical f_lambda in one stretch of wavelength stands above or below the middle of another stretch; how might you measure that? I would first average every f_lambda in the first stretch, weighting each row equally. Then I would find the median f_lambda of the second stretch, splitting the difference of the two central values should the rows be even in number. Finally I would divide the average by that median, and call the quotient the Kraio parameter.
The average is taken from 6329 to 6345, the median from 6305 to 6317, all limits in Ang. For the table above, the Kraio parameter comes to 0.99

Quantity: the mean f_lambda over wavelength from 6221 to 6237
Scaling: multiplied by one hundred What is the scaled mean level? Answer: 1121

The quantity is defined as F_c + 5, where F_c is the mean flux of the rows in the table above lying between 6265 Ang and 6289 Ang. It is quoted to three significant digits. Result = 16.5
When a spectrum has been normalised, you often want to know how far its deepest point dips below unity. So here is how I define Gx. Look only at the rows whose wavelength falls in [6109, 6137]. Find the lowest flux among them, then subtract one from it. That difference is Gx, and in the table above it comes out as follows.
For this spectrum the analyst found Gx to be 10.7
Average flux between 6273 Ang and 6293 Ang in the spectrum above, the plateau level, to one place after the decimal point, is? 11.5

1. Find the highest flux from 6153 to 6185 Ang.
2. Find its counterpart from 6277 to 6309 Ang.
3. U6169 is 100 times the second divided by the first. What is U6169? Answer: 95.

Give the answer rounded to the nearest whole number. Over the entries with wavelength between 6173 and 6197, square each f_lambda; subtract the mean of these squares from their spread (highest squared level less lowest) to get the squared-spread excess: -97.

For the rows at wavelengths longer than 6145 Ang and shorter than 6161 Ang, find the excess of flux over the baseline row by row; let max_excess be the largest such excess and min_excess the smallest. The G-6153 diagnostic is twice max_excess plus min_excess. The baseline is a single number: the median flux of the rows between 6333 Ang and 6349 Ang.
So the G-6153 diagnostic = 2.5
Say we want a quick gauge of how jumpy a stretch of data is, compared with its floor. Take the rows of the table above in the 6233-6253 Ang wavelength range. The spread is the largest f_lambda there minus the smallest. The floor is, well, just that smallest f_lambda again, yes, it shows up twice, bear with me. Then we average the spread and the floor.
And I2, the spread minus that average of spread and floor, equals -4.0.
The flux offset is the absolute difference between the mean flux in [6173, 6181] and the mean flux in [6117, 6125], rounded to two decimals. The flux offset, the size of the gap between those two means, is 0.15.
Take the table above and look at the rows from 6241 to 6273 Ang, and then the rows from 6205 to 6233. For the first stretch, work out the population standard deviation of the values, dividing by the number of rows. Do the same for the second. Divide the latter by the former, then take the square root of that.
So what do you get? 1.3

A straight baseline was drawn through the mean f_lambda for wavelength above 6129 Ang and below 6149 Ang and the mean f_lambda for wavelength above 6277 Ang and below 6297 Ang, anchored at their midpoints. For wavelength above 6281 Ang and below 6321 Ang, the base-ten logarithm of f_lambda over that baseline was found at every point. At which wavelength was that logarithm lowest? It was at 6319.0 Ang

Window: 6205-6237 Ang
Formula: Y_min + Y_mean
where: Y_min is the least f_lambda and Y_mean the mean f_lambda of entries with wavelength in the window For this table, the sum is 20.5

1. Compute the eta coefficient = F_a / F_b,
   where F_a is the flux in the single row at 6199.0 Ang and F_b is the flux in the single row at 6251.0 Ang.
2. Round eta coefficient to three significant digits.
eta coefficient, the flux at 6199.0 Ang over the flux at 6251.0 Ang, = 1.11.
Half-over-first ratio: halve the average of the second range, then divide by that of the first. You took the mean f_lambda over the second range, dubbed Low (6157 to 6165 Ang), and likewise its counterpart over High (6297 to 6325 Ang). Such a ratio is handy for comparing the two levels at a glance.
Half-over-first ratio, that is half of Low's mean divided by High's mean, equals 0.48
